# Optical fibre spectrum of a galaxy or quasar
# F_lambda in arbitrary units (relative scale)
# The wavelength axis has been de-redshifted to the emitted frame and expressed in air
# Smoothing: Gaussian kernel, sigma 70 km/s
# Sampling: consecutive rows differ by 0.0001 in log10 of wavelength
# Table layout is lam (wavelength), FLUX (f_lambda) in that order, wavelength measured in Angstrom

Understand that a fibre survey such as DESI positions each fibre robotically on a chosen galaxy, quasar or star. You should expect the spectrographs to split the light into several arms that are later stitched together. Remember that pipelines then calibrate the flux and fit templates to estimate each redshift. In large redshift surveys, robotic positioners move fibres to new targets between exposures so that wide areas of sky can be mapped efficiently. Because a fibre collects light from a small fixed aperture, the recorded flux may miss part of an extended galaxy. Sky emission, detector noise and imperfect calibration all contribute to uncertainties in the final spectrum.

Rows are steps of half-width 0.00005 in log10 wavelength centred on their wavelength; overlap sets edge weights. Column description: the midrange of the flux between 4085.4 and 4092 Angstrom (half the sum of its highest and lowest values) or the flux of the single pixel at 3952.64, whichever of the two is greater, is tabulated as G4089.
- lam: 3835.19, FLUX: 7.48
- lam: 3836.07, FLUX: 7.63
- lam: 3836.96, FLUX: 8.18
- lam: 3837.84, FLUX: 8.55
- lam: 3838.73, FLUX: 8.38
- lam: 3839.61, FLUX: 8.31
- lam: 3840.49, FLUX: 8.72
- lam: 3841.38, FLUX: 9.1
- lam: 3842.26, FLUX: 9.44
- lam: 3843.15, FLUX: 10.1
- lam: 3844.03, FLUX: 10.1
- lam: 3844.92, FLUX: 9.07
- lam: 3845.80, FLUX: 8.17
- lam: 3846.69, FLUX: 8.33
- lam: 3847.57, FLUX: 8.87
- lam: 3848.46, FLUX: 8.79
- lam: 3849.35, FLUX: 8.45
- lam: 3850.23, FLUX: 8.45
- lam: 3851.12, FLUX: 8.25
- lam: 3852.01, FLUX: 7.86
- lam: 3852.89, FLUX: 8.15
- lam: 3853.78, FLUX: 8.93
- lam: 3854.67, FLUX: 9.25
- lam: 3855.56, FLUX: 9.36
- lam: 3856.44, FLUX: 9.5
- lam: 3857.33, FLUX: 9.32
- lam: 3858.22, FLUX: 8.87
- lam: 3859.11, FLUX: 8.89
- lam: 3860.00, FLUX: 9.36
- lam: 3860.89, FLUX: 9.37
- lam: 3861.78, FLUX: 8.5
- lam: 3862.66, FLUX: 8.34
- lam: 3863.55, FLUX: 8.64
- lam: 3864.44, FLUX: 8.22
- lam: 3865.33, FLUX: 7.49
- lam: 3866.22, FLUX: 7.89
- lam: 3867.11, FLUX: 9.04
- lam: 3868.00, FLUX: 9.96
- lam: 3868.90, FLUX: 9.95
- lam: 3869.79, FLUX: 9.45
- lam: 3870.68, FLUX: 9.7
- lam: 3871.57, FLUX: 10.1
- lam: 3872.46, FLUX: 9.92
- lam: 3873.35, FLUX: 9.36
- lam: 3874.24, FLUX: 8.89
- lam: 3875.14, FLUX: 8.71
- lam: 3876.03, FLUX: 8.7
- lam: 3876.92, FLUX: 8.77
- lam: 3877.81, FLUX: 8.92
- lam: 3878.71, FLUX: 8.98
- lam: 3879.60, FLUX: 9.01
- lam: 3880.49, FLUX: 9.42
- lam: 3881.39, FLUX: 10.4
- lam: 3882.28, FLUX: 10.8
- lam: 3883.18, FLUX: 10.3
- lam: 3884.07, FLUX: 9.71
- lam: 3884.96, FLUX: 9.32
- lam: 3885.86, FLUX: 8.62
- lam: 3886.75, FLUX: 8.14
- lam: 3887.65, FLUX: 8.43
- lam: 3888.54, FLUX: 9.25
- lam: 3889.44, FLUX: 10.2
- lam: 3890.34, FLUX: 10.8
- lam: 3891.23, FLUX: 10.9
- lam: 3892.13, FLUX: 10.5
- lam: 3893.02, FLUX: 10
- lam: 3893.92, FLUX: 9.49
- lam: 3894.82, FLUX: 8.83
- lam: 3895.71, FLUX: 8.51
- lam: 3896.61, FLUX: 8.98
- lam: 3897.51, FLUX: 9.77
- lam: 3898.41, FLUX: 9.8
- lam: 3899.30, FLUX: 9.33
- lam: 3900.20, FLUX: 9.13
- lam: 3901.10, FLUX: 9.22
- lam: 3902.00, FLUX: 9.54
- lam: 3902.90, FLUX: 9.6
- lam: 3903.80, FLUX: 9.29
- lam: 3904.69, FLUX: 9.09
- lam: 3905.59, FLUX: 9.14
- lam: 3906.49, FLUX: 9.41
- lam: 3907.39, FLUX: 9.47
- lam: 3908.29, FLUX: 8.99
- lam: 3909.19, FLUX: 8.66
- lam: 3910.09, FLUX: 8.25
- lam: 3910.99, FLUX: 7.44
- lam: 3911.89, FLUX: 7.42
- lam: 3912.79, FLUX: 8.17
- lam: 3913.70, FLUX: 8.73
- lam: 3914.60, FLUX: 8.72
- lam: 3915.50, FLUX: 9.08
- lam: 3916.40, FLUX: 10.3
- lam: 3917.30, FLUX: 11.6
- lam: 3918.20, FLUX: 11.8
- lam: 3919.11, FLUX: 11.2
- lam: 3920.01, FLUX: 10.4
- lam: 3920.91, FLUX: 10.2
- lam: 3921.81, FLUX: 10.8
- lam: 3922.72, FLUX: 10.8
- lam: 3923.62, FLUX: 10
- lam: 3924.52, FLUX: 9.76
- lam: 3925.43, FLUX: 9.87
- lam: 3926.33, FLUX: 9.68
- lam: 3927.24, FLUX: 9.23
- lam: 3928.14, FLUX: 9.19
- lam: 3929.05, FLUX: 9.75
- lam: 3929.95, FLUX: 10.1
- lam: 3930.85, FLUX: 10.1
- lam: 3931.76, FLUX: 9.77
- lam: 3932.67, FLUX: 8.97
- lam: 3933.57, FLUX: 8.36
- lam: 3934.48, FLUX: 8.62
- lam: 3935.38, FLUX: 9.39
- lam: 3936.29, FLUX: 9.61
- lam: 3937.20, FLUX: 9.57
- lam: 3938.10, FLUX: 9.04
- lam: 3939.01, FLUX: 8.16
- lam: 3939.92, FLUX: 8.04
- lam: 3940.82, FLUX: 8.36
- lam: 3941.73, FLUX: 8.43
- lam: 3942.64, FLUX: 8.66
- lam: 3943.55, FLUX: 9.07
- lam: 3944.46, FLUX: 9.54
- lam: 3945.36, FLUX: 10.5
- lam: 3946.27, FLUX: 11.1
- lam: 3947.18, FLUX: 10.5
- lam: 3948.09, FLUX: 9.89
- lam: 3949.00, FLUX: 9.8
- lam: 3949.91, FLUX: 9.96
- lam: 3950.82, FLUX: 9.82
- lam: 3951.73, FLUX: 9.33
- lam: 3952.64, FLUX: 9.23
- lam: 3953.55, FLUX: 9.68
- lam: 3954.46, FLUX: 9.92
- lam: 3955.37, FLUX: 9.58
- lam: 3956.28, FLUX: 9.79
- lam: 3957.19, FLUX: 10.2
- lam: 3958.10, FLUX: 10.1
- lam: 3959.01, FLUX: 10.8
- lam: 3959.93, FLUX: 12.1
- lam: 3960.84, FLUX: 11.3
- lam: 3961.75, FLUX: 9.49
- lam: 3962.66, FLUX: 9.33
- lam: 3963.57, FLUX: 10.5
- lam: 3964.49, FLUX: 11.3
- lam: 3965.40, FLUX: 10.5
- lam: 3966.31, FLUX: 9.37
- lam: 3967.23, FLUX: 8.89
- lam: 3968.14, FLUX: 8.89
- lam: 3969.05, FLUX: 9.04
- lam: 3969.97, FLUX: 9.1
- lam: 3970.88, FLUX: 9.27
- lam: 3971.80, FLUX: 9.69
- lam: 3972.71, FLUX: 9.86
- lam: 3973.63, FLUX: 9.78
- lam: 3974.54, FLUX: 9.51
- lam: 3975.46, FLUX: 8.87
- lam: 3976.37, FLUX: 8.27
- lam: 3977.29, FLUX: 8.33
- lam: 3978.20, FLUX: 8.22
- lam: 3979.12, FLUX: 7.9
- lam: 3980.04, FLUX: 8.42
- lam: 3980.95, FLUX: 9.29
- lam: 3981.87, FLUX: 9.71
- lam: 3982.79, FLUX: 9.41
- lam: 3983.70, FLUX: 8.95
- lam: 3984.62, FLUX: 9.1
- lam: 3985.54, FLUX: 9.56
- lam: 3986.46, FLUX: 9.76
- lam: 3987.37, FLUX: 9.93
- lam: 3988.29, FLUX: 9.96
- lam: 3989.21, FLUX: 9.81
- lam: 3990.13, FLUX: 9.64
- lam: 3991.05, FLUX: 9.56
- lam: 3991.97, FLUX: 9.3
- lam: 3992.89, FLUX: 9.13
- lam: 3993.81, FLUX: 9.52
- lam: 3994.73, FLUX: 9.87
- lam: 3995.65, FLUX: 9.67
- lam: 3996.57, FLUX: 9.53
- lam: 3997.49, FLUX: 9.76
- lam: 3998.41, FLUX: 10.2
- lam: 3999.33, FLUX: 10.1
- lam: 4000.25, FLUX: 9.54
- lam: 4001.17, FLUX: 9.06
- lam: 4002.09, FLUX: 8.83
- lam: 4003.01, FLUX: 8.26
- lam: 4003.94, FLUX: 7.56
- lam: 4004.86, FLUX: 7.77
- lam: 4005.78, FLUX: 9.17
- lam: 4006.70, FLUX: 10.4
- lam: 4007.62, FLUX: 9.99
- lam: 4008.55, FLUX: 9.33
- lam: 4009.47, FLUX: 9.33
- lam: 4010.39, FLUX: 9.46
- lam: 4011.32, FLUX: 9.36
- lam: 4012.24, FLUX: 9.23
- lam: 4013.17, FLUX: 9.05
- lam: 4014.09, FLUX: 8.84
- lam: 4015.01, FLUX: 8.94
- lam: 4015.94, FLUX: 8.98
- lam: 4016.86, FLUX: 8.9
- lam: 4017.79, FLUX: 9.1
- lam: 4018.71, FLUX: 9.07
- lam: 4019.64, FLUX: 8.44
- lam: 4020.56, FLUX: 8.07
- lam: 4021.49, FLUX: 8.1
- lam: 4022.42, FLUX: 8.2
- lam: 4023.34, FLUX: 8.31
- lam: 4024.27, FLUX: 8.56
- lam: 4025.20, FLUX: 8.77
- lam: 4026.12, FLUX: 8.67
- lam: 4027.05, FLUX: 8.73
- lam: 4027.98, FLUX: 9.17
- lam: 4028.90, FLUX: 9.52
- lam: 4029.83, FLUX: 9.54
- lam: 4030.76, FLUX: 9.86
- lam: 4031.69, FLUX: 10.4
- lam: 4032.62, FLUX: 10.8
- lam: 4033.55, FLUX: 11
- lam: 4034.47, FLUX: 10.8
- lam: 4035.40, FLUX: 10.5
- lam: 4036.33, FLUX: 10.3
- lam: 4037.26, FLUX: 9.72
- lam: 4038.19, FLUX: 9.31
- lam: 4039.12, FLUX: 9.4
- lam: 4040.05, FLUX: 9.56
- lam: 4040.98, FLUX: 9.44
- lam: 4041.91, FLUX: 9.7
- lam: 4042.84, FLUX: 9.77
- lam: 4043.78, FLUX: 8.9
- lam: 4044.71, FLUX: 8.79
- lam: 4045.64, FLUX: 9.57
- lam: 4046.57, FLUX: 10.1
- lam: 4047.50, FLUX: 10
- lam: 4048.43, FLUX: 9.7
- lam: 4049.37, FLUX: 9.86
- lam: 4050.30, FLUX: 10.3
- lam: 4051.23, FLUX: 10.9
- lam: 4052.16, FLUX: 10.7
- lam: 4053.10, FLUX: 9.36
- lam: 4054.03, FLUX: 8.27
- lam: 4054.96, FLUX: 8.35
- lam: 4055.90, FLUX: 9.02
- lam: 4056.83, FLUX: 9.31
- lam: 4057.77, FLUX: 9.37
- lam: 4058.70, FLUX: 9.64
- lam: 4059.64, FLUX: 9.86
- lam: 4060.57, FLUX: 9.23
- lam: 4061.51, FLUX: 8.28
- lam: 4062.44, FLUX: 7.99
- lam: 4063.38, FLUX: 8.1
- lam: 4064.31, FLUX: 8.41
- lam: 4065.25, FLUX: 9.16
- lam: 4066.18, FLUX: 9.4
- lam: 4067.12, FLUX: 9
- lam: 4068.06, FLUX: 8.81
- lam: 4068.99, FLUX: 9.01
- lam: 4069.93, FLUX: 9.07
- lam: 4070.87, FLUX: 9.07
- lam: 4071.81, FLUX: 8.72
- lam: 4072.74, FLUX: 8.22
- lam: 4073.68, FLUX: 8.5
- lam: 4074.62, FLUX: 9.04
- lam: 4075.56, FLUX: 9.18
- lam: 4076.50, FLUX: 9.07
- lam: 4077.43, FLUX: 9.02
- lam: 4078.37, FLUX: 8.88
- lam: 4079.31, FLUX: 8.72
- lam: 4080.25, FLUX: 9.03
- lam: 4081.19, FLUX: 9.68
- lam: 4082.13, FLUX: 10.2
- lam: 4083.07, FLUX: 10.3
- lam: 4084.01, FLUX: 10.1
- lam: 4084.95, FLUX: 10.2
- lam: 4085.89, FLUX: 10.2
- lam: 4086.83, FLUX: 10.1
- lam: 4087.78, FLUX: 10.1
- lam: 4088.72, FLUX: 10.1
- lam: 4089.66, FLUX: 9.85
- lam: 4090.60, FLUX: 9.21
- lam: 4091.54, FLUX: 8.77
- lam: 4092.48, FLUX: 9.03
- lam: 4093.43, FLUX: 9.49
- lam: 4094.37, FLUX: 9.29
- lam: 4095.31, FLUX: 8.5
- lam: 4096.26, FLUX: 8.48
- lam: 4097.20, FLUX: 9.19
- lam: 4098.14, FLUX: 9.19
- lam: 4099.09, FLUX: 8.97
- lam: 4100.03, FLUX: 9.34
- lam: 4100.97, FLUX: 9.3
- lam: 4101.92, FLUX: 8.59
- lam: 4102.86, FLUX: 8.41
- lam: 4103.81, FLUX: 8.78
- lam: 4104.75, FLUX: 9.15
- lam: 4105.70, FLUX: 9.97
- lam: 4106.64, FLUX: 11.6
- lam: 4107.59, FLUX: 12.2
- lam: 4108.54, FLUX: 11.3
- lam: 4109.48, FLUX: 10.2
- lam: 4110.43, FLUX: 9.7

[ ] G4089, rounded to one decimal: 9.5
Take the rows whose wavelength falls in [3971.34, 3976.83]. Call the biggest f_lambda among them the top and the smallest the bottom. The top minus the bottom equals 1.6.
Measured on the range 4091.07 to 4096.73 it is 1.0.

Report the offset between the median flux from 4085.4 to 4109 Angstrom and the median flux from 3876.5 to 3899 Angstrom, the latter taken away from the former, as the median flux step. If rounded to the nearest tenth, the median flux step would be -0.1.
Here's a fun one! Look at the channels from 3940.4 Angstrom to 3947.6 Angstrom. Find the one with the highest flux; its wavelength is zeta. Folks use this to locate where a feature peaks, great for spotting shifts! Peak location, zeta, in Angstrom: 3946.27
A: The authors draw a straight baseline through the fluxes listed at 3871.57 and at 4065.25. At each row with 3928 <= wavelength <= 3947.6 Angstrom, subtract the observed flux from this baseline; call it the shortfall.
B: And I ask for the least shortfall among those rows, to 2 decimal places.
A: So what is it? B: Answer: -1.36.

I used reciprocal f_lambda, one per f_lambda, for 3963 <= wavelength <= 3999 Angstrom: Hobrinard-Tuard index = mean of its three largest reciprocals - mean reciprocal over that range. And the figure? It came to 0.0164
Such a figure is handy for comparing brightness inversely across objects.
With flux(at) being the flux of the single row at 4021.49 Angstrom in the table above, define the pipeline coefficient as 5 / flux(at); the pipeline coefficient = 0.617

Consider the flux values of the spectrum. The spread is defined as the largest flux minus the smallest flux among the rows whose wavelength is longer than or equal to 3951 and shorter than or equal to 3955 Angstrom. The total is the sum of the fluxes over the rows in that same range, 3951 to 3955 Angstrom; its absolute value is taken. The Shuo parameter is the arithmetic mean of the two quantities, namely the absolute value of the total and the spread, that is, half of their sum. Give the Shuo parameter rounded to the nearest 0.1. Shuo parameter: 19.4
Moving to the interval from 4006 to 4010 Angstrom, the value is 20.1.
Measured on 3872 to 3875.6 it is 19.0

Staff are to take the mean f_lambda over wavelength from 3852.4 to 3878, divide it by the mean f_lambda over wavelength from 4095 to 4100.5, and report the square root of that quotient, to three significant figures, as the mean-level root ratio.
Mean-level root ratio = 1.00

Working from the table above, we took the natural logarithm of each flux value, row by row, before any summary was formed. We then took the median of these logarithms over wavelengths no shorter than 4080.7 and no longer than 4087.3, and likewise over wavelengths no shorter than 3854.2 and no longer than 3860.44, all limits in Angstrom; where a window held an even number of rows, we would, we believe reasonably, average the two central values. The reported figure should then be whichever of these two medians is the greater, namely 2.32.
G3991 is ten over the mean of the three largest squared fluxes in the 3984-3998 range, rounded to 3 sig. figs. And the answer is 0.102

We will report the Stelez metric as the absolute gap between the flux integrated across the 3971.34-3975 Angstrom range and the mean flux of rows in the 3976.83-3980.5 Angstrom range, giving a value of 27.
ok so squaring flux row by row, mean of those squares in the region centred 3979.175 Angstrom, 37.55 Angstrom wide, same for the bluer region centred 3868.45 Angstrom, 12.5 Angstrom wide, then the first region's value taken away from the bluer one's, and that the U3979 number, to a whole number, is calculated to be -7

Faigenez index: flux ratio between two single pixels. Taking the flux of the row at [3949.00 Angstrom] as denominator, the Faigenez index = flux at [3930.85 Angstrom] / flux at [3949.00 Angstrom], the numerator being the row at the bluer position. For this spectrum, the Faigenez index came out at 1.03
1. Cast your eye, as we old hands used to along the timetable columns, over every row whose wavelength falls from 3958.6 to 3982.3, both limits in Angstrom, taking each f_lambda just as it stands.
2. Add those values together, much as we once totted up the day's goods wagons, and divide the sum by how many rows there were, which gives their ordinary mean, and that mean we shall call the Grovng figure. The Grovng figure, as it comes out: 9.5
